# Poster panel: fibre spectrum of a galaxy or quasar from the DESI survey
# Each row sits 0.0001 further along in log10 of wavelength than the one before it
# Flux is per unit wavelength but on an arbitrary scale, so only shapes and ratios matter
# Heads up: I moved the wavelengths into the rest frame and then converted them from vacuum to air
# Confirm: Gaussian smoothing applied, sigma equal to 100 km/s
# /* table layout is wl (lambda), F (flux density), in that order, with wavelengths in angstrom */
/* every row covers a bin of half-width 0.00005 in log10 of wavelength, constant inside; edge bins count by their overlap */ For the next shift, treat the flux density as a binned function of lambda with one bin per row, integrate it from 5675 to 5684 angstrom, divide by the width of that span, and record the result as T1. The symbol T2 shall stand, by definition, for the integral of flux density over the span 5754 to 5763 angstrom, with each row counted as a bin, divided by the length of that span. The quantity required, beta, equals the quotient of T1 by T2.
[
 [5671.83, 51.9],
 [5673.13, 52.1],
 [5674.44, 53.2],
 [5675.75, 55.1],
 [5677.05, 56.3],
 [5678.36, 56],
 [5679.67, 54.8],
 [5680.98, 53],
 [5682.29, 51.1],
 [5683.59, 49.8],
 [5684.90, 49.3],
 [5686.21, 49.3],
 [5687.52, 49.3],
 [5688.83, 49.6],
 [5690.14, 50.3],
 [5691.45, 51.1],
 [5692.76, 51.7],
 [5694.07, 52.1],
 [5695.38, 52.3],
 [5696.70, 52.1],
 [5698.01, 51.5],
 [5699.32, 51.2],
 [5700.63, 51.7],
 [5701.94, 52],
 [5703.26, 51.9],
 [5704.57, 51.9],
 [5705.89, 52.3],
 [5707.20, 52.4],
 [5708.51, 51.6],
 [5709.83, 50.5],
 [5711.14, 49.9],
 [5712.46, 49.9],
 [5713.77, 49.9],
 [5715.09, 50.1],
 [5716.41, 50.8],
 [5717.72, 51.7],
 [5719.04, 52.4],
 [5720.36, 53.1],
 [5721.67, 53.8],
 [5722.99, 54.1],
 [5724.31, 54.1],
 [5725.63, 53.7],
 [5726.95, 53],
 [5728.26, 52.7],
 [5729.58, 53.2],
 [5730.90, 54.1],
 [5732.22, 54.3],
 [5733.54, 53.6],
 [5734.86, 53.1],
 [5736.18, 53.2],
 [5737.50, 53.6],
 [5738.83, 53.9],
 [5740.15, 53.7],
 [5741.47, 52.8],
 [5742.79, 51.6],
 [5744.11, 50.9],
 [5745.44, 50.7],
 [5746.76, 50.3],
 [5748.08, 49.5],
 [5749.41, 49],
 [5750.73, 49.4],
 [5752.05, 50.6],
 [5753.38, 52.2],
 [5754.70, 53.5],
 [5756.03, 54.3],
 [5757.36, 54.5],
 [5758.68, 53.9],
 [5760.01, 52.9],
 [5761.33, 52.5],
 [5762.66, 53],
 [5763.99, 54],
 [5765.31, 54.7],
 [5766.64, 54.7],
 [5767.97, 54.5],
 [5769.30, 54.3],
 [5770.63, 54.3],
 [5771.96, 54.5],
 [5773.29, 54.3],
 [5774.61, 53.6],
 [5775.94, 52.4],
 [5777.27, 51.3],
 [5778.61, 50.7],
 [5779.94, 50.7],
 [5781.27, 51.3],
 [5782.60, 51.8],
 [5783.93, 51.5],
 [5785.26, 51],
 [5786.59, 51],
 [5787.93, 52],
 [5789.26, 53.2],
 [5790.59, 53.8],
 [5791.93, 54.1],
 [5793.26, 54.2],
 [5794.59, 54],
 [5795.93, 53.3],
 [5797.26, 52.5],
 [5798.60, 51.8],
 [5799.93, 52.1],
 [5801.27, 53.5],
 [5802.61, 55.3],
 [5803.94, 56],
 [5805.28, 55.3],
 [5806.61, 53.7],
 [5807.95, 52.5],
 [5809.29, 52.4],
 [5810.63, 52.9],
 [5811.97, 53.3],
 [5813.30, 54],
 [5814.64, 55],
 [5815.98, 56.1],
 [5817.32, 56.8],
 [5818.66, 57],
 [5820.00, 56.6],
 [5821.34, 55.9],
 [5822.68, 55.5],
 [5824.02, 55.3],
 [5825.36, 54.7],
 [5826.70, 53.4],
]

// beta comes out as 1.01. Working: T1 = 53.8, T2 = 53.5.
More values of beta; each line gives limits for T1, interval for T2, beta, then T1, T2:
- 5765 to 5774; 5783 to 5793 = 1.04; 54.5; 52.4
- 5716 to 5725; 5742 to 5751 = 1.05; 52.9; 50.3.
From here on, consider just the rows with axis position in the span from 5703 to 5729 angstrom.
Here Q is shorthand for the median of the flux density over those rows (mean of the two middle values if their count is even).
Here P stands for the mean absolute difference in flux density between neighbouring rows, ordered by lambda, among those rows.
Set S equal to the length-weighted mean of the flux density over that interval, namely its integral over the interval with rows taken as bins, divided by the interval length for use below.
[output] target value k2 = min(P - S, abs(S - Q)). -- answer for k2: -51.6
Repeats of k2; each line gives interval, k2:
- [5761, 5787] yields -52.4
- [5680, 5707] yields -50.8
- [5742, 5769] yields -51.7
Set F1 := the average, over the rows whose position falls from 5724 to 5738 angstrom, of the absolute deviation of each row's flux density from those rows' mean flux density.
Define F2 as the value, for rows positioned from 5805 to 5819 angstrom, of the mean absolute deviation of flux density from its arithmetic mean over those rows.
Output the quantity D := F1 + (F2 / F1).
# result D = 3.8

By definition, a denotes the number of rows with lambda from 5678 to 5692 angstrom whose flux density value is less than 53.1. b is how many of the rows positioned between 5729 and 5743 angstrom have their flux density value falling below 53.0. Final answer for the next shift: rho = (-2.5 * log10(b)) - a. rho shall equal -9.8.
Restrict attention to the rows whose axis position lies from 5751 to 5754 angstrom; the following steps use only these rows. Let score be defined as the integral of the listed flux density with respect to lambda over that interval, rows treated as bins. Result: 153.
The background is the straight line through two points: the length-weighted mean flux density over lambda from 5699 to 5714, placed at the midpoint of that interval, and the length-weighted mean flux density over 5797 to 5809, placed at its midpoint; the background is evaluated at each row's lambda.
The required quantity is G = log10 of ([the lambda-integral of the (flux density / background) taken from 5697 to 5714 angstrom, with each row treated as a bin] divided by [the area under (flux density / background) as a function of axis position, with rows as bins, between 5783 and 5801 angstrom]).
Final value -0.019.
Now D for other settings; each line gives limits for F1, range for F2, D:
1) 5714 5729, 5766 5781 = 2.4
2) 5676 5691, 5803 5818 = 3.0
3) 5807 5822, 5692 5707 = 1.8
